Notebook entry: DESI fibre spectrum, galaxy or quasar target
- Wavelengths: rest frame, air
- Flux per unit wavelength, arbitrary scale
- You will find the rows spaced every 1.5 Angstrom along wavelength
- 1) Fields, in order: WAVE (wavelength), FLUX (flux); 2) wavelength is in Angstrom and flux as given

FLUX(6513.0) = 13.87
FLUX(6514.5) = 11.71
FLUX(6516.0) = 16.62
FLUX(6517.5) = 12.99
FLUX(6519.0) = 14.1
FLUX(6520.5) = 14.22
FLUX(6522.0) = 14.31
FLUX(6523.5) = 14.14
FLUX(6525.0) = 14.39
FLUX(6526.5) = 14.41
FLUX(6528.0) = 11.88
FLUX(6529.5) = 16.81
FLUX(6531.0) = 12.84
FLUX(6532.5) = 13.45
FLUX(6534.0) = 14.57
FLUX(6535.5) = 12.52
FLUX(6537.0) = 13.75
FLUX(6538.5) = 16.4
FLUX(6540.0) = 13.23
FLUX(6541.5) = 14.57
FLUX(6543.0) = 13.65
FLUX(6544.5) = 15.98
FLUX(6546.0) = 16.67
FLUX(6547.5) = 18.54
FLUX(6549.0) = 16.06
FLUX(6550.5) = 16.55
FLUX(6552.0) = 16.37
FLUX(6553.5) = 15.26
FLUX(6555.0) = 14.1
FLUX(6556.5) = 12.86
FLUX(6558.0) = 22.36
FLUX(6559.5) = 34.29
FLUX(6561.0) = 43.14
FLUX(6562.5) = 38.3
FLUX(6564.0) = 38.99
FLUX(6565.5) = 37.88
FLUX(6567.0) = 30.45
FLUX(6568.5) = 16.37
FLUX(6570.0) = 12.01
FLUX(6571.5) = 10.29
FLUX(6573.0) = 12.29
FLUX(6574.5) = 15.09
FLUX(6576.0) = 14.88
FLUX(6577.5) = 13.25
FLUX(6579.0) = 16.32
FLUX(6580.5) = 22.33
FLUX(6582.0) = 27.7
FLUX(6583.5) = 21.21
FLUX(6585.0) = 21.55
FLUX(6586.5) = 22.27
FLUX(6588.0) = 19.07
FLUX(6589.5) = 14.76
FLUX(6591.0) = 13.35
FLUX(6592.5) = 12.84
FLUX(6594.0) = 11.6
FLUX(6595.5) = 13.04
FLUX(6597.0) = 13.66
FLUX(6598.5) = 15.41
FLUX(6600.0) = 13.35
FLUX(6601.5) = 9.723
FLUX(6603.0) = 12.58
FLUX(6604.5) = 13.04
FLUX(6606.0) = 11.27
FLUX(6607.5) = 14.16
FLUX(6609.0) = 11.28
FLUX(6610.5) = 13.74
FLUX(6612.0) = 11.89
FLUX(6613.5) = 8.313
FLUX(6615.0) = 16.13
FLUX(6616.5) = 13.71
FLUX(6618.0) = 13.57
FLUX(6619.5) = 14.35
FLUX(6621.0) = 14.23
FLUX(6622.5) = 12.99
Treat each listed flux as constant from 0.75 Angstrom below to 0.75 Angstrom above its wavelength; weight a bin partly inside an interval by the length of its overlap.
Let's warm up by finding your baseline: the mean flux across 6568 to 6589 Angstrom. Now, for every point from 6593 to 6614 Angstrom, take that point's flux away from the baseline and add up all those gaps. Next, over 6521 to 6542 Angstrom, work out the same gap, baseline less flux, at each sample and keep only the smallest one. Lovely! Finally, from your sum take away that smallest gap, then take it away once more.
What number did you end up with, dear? 70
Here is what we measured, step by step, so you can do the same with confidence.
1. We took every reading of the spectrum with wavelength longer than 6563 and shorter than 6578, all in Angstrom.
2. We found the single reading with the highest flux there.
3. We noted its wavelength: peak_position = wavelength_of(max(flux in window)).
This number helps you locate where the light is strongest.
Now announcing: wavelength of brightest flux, 6564.0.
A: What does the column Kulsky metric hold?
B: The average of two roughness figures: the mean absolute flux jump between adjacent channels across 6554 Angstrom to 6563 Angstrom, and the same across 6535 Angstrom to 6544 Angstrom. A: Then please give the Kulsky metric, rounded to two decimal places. 4.57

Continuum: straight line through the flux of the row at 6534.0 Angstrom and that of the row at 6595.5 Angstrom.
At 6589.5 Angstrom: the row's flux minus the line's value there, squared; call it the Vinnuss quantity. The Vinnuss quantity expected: 2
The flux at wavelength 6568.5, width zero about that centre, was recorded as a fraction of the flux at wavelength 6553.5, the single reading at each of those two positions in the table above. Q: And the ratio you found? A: 1.07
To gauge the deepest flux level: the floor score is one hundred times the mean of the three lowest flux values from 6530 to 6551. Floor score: 1286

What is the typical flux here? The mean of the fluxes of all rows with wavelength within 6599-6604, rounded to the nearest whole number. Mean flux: 12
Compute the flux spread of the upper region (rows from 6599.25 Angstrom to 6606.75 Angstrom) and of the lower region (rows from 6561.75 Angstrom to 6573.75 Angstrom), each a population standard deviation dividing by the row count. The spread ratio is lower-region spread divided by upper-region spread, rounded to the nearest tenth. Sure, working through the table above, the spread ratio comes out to 9.1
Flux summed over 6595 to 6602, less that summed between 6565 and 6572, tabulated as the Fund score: -42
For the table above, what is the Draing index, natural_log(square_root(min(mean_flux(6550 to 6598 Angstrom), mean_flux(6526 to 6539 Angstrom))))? 1.32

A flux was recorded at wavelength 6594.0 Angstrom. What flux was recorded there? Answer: 11.6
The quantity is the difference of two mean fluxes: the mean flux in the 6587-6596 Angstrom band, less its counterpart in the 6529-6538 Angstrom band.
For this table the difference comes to 0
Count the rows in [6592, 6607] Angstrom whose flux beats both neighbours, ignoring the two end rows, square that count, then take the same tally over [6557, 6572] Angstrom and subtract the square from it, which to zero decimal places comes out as -2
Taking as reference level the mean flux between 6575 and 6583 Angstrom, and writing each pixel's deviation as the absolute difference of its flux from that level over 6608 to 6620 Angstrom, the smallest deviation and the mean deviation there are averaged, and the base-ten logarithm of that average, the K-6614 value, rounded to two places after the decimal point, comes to 0.64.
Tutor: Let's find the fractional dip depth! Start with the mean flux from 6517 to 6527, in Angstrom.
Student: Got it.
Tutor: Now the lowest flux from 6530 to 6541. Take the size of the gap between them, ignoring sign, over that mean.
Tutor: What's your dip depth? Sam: 0.1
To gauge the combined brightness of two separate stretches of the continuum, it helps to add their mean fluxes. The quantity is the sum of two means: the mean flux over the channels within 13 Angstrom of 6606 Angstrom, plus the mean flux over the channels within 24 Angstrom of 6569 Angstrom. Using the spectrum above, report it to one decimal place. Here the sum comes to 33.3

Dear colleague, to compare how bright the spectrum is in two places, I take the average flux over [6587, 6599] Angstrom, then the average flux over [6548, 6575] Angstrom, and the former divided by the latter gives 0.64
